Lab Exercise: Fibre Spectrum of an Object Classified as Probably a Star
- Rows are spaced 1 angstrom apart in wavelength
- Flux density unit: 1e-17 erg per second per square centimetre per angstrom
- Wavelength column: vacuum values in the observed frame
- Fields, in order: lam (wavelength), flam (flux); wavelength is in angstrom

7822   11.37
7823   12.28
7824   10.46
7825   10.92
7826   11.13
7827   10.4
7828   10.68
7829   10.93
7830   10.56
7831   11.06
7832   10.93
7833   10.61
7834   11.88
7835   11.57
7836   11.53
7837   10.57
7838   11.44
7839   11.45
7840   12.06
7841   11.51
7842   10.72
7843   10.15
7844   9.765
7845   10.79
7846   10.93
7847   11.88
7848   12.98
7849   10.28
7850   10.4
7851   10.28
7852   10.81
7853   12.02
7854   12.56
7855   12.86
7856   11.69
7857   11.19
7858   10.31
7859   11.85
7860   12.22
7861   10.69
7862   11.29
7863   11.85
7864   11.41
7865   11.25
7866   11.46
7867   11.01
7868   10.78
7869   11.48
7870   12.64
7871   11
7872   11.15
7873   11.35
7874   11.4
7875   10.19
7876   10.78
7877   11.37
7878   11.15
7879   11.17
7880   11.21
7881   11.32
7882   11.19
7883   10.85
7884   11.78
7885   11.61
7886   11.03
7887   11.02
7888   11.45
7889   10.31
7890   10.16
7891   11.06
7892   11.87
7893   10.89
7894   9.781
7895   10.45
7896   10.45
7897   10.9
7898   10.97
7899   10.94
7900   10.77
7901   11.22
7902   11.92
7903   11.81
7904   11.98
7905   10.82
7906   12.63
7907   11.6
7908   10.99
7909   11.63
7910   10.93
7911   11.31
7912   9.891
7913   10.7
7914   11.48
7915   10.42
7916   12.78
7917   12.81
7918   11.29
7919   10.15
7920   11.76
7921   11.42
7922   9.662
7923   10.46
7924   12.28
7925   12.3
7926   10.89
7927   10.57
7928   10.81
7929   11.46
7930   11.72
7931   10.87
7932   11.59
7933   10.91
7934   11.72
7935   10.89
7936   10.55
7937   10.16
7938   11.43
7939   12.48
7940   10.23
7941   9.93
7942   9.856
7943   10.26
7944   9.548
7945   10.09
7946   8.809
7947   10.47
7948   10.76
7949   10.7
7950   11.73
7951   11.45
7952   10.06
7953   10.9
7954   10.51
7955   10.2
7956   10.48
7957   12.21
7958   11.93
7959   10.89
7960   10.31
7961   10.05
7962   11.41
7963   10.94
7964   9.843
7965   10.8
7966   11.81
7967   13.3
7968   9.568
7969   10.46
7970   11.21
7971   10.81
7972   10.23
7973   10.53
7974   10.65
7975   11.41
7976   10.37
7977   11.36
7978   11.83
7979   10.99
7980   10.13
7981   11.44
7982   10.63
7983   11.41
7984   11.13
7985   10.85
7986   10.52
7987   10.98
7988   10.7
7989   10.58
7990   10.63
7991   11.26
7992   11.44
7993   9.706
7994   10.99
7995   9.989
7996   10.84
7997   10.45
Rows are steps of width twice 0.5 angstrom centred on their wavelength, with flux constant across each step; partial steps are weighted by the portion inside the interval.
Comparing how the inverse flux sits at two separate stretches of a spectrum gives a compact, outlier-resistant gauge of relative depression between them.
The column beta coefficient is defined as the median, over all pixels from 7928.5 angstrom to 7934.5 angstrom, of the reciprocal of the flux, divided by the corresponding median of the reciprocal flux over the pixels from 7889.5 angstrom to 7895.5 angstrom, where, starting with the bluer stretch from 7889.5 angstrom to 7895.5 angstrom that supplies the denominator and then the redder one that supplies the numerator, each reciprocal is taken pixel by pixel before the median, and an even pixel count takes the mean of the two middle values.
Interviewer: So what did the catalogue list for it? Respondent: 0.93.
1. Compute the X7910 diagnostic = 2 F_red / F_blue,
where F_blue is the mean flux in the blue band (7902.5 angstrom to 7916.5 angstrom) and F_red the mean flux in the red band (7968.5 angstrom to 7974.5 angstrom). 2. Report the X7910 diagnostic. 1.88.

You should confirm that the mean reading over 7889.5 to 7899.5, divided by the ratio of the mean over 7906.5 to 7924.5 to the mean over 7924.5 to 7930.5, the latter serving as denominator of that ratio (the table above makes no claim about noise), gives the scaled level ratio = 10.8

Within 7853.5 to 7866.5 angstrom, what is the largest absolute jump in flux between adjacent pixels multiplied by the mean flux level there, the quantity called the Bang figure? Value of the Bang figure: 17.8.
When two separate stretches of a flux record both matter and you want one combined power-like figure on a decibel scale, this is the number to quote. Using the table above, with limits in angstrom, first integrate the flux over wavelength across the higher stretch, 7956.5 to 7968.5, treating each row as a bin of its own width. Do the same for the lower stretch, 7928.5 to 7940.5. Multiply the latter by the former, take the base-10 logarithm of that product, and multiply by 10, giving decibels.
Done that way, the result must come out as 42.5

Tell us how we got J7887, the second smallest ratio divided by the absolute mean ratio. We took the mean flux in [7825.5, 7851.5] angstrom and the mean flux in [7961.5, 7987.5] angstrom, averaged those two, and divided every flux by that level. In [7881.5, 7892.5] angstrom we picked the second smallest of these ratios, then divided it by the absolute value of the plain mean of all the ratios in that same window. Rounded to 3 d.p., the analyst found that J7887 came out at 0.927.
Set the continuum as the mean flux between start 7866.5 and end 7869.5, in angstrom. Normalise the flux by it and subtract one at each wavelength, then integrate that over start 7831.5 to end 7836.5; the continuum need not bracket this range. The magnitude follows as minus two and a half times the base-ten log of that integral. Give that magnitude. 2.5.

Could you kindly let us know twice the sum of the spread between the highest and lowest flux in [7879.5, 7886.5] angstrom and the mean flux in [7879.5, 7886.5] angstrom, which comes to 24.4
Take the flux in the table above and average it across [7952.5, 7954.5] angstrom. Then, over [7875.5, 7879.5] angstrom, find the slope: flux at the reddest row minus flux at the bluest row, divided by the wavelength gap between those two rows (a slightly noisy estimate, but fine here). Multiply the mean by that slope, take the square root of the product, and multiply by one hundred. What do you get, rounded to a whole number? 118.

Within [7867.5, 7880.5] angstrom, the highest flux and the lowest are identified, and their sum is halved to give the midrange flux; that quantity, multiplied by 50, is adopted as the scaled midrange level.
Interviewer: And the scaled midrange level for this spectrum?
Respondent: 571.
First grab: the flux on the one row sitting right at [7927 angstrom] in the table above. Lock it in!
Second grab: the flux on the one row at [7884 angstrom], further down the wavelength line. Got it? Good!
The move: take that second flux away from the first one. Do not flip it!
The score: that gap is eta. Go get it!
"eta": -1.21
